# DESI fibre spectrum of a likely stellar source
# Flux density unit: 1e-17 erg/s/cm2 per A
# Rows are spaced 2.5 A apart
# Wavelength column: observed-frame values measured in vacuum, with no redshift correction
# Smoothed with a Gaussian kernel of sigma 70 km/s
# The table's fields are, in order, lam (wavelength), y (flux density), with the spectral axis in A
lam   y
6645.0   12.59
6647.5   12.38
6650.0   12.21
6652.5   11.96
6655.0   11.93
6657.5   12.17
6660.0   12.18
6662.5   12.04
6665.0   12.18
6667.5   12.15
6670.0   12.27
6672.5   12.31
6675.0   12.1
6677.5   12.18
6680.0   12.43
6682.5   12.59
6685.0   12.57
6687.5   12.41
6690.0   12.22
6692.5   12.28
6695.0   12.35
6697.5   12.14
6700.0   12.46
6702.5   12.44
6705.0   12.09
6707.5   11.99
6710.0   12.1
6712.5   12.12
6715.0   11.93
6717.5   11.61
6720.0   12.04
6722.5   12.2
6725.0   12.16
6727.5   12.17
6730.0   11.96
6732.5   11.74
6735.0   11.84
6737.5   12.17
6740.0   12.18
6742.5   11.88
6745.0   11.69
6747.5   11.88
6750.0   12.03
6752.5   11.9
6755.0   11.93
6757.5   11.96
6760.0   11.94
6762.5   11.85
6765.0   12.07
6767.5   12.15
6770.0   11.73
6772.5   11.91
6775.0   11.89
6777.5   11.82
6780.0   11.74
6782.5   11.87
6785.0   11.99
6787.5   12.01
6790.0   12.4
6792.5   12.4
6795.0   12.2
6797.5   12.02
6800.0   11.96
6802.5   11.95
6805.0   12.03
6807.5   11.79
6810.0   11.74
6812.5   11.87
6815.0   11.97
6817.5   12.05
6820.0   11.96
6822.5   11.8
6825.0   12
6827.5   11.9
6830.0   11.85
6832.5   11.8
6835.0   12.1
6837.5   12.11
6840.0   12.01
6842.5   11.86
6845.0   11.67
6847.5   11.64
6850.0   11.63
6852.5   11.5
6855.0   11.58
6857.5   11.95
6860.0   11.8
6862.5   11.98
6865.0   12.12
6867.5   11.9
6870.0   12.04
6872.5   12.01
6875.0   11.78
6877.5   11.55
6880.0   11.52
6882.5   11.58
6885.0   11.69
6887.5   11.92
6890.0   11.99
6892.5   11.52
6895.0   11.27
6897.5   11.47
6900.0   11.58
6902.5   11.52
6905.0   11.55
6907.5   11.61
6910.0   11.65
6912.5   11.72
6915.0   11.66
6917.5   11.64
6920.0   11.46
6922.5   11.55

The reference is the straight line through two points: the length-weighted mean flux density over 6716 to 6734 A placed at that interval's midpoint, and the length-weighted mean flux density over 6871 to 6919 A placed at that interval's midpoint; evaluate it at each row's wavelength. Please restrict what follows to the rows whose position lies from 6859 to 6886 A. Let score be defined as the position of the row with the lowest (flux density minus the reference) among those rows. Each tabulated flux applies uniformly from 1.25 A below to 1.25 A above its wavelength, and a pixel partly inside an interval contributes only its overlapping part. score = 6880.0 A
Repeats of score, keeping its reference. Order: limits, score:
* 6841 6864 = 6852.5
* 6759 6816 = 6770.0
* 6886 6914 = 6895.0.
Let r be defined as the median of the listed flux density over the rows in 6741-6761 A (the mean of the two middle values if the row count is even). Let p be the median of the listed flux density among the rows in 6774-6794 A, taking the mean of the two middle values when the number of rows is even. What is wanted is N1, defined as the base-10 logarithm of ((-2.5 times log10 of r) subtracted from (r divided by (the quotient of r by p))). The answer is 1.17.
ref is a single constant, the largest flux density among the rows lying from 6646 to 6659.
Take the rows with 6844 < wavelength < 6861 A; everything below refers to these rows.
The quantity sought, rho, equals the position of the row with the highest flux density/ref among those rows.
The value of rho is 6857.5 A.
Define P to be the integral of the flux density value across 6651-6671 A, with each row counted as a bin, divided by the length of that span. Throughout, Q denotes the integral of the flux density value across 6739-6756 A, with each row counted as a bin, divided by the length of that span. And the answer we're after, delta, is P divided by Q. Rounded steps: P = 12.11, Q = 11.9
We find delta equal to 1.02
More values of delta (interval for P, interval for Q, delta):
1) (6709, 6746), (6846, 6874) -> 1.01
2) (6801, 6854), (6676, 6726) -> 0.97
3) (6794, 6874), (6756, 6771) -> 1.00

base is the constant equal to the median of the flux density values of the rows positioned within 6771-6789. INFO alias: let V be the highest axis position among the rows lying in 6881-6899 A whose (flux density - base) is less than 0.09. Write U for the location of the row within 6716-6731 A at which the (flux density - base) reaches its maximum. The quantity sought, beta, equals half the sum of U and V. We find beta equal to 6810.0 A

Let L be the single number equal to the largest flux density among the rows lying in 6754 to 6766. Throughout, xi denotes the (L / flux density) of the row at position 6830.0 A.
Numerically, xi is 1.02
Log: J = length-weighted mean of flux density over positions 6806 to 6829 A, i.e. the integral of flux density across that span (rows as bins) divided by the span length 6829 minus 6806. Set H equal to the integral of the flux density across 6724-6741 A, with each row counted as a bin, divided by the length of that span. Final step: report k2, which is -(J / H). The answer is -0.99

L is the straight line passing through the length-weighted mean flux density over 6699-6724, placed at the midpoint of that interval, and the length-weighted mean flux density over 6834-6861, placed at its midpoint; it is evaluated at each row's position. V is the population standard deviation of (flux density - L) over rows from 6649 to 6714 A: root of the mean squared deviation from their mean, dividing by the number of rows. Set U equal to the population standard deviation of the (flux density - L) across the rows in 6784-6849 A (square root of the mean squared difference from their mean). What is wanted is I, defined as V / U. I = 1.14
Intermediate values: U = 0.16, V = 0.187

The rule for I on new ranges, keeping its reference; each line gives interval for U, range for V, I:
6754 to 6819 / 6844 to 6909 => 1.16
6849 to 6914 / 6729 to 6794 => 0.96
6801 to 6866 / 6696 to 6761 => 1.11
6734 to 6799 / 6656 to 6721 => 1.01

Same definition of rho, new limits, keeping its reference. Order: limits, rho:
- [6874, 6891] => 6890.0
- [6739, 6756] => 6740.0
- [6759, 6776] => 6767.5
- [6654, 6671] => 6670.0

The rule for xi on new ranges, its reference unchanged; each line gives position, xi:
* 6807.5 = 1.02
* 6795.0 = 0.99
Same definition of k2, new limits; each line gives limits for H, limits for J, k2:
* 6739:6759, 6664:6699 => -1.03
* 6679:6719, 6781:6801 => -0.99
